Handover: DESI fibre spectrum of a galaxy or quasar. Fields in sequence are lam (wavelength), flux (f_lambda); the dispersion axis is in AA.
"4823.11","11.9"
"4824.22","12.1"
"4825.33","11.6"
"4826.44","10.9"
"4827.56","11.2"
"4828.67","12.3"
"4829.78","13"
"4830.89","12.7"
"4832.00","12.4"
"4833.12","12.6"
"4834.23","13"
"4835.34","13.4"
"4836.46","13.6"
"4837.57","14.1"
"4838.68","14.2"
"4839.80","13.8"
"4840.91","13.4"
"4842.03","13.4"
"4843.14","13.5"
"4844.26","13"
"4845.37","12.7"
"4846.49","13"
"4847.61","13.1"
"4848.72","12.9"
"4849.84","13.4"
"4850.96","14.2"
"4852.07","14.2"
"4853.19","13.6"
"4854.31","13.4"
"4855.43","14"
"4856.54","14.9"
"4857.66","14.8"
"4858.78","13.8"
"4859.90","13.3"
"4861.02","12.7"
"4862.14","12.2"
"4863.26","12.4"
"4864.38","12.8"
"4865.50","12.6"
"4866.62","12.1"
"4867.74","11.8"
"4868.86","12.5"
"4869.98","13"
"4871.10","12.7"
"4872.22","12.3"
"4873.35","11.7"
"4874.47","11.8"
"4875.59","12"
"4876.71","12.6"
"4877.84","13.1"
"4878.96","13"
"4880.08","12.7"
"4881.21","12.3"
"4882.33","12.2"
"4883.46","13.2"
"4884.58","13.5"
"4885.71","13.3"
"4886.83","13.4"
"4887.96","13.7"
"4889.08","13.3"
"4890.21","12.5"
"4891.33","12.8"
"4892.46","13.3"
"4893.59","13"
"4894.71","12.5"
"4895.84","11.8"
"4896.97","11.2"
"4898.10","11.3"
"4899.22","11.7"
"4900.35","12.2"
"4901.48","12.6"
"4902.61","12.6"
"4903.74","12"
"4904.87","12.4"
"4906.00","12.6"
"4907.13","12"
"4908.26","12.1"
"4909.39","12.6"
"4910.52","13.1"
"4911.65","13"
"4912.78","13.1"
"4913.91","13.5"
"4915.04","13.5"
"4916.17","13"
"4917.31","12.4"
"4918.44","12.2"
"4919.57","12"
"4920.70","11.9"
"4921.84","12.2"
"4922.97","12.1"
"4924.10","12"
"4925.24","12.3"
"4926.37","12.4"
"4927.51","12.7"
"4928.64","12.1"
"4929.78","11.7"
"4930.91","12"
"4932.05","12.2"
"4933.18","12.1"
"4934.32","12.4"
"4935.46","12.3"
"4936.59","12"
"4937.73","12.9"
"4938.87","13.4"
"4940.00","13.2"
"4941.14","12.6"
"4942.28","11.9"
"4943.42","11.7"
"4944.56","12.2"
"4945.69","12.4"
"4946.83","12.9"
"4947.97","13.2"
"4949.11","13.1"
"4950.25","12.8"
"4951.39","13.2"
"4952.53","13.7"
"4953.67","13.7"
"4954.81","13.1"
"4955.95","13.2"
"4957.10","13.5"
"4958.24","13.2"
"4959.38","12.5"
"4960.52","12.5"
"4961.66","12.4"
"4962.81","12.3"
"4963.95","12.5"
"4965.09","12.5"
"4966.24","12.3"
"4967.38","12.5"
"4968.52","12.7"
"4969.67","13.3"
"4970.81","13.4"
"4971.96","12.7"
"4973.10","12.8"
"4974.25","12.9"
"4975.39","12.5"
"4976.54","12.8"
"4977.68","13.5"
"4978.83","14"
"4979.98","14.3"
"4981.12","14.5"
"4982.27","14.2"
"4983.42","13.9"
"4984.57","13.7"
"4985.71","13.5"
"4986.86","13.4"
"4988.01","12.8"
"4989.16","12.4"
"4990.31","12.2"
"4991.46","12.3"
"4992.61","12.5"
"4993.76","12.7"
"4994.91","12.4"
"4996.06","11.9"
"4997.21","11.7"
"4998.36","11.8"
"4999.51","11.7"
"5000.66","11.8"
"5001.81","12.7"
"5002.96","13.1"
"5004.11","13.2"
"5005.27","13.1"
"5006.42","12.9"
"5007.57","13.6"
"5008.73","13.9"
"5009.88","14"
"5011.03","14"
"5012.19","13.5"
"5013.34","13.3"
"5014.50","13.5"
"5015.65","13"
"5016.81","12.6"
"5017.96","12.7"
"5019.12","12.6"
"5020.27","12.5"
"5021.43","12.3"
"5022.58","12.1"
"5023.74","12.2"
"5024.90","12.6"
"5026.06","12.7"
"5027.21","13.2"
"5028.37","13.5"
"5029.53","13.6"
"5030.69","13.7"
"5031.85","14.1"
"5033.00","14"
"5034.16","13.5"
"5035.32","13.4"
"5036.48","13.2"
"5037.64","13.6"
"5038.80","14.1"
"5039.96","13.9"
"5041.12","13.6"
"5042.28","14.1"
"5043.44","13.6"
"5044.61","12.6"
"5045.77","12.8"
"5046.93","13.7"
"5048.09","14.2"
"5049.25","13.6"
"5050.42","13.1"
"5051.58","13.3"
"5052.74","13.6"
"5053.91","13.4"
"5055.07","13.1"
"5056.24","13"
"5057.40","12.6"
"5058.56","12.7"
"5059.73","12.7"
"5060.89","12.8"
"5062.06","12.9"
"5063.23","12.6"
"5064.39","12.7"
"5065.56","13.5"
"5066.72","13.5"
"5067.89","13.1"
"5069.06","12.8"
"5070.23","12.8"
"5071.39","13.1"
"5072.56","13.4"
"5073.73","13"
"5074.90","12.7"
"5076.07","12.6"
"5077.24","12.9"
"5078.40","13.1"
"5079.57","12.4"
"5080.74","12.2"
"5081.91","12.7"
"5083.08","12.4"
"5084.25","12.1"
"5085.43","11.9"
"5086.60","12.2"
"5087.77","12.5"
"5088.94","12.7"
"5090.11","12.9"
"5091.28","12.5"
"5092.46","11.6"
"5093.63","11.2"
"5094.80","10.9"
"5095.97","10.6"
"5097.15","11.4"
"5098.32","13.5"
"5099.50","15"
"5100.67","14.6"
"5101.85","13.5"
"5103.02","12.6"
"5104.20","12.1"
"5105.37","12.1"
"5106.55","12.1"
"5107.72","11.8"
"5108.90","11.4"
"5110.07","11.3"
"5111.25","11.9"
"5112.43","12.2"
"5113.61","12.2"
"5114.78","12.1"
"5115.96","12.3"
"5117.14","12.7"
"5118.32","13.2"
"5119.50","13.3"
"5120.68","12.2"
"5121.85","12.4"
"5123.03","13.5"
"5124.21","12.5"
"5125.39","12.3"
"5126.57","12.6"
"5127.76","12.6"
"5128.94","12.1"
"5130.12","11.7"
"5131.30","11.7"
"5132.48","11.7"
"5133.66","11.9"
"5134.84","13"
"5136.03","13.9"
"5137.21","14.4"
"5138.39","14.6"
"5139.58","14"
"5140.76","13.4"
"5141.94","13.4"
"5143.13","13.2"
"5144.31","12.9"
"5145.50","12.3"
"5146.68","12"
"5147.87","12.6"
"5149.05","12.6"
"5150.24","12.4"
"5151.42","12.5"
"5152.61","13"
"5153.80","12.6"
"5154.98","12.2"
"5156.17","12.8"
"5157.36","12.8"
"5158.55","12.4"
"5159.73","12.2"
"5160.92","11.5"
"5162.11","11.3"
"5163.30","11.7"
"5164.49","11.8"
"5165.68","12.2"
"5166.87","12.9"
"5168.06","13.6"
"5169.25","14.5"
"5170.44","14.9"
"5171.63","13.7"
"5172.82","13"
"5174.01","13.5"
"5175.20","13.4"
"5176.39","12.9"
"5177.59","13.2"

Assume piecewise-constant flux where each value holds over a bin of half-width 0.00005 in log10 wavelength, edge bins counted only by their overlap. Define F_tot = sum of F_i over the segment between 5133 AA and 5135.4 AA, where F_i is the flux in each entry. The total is 24.9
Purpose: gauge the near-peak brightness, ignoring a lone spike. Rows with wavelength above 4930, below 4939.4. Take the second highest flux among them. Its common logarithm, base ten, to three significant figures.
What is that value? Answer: 1.11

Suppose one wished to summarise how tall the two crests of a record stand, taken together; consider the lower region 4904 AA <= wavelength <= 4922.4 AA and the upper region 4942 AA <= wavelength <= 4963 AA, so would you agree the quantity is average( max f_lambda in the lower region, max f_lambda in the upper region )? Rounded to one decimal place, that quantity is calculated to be 13.6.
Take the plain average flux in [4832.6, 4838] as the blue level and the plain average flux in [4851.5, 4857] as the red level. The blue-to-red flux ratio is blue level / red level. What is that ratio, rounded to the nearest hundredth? 0.95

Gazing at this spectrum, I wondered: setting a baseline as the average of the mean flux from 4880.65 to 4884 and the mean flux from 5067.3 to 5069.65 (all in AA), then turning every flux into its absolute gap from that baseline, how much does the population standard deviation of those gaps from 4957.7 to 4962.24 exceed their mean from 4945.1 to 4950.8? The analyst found -0.19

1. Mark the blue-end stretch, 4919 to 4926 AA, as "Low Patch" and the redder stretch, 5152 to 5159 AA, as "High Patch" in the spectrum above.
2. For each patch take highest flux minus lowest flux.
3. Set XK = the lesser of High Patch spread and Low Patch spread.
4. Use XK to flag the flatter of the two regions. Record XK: 0.40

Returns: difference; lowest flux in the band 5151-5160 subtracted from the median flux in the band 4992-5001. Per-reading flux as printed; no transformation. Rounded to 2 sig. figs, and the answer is -0.35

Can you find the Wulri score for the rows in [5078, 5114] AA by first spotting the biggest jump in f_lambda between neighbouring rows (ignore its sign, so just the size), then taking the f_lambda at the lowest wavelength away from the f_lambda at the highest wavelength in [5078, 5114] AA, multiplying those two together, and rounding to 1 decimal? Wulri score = -1.9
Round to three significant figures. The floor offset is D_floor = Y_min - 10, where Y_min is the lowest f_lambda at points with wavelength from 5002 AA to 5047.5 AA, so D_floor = 2.10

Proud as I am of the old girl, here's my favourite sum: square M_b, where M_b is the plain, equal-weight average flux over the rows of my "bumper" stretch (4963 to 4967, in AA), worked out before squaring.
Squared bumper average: 155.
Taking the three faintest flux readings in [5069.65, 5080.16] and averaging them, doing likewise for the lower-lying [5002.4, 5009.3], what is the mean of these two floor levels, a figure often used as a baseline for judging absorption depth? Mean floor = 12.80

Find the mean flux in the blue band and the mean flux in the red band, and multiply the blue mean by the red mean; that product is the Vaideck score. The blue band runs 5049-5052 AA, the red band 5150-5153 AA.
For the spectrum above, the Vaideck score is 168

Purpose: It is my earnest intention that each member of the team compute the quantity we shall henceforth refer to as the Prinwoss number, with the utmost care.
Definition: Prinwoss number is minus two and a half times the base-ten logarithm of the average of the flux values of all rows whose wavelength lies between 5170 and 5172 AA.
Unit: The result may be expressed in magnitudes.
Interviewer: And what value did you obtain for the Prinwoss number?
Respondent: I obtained -2.89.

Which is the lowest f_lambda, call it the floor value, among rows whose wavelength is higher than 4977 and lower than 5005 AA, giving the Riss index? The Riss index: 11.7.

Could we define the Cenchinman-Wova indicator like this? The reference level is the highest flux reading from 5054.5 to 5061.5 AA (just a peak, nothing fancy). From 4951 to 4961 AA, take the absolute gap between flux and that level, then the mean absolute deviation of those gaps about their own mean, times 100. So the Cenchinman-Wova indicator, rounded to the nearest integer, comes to 24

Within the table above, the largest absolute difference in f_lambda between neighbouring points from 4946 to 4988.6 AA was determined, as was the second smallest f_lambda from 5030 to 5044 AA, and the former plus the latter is 14.1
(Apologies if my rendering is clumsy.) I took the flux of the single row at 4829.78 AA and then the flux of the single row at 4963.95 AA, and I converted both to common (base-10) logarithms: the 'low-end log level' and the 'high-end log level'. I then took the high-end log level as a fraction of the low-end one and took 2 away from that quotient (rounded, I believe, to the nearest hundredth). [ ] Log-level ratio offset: -1.02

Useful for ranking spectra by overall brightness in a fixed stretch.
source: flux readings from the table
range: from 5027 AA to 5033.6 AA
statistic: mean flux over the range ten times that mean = 137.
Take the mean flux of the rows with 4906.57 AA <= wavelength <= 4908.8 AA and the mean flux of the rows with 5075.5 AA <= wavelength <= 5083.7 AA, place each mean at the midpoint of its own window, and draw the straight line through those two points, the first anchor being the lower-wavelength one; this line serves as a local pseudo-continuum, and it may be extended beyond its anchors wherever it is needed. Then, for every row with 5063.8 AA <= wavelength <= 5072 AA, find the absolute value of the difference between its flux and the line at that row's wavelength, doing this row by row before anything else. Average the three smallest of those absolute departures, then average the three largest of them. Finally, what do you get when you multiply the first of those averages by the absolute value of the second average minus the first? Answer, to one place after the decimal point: 0.1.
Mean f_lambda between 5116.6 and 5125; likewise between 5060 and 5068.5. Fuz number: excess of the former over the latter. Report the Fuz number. -0.2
